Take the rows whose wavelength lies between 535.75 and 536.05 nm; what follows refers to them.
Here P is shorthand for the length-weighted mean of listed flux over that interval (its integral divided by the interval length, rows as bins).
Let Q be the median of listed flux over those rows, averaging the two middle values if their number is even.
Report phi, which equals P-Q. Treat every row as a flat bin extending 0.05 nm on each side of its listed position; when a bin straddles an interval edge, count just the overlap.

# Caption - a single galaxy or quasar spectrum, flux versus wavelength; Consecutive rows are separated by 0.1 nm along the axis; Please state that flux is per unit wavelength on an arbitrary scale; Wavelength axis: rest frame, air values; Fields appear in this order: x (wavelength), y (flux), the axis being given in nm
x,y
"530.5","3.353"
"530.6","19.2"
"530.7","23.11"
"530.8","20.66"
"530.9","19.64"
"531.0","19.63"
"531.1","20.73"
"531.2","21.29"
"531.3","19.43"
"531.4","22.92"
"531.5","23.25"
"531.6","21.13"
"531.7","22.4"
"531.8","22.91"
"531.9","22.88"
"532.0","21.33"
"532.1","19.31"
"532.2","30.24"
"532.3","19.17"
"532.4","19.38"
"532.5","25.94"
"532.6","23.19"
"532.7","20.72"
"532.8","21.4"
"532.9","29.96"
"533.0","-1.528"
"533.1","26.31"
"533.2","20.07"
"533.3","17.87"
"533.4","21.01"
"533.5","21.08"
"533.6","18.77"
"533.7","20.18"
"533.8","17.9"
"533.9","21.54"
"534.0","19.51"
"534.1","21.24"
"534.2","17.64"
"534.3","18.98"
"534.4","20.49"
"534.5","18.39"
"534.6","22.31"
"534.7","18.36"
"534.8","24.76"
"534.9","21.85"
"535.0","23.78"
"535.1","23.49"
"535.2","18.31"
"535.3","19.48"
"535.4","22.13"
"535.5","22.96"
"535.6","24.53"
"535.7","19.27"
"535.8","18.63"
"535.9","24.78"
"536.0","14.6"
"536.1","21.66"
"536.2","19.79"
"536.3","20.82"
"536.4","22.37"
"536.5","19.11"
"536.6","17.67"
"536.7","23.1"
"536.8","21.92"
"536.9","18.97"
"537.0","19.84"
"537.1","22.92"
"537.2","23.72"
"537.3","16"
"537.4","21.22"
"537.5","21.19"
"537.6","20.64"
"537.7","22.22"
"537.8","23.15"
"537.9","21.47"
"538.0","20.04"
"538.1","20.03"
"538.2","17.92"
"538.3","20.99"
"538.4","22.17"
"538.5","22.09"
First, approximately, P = 19.3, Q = 18.6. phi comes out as 0.7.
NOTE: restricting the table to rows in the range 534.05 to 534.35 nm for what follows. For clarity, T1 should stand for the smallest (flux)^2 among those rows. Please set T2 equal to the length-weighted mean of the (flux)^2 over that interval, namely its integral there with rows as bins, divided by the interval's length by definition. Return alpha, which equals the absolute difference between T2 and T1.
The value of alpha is 63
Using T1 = 311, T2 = 374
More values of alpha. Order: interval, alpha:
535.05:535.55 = 121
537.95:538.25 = 54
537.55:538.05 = 62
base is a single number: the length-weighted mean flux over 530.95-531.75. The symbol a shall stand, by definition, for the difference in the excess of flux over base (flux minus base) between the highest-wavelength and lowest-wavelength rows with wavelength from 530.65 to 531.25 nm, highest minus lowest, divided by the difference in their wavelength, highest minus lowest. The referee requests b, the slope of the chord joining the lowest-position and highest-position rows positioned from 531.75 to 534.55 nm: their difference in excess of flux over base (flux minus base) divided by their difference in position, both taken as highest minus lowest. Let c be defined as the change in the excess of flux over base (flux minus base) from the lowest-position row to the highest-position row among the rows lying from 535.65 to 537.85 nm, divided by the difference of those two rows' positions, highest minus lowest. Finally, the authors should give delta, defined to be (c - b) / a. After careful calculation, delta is -1.0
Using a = -4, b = -1.7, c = 1.8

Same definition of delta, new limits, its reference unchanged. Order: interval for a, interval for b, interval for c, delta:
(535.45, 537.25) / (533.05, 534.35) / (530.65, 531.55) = 14.1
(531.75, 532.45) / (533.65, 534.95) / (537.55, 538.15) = 0.4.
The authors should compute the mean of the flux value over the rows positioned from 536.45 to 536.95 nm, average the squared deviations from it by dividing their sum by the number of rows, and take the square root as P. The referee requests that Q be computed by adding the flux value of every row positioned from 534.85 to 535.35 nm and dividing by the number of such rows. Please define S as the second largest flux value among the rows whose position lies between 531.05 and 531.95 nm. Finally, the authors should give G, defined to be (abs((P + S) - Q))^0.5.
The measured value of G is 1.89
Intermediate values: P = 2.0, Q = 21.4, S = 22.92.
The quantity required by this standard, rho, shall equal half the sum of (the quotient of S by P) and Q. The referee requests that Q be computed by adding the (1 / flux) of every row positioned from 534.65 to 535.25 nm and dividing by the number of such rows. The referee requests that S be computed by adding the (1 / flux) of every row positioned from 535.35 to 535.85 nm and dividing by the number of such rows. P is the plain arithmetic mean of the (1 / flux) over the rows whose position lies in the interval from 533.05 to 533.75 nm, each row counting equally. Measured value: 0.50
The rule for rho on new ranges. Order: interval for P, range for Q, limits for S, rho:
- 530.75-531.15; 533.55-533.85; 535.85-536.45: 0.53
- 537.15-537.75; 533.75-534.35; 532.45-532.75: 0.47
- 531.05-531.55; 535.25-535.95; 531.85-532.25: 0.49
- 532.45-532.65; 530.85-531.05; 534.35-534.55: 0.66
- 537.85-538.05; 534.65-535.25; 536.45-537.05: 0.54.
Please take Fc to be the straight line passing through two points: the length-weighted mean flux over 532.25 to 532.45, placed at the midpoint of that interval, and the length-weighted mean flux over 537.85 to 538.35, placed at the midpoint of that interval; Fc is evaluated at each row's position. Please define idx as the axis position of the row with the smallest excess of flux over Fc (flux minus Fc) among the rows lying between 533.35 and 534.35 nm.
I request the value 534.2 nm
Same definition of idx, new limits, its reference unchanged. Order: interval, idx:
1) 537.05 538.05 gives 537.3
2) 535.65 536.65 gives 536.0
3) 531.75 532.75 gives 532.3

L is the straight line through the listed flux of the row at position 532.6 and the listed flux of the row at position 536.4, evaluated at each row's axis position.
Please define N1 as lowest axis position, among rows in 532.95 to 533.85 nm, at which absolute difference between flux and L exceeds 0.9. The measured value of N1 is 533.0 nm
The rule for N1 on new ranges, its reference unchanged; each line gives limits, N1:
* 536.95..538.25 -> 537.0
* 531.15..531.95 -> 531.2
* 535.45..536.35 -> 535.6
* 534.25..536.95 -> 534.3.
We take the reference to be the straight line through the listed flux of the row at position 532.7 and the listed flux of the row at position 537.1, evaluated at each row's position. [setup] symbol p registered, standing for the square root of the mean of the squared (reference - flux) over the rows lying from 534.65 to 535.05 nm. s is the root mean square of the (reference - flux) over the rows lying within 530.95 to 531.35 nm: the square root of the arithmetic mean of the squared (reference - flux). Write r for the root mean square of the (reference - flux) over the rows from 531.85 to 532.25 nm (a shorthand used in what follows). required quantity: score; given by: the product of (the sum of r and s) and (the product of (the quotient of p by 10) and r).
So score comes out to 7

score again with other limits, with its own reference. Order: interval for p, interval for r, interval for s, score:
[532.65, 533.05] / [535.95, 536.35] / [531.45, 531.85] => 34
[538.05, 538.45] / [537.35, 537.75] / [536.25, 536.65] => 3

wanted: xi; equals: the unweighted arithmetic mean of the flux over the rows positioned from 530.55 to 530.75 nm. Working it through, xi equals 21.2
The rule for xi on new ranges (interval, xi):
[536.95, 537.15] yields 21.4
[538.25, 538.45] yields 21.6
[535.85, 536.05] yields 19.7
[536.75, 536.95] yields 20.4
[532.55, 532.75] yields 22.0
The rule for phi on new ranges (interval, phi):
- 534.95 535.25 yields -1.6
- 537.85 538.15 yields 0.5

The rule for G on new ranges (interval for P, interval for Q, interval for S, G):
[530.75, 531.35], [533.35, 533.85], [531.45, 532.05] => 1.95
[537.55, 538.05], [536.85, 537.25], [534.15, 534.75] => 0.48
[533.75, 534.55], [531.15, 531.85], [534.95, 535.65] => 1.81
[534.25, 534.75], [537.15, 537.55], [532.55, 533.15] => 2.70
